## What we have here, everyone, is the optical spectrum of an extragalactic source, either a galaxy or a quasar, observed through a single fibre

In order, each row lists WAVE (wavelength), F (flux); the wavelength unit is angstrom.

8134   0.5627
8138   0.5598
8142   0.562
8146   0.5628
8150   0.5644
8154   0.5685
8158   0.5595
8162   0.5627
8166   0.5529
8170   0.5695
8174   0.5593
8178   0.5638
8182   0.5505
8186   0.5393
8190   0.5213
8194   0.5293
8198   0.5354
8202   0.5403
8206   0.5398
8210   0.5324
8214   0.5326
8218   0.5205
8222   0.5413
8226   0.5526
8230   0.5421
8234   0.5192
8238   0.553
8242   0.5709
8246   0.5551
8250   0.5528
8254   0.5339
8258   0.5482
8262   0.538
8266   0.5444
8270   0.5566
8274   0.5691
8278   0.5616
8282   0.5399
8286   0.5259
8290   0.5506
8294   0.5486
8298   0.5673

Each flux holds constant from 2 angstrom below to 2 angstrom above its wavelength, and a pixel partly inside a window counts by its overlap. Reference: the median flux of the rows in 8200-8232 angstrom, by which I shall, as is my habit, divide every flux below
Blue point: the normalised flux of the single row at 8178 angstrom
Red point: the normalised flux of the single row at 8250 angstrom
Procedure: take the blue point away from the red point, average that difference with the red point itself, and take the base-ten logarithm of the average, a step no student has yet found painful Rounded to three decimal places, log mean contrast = -0.300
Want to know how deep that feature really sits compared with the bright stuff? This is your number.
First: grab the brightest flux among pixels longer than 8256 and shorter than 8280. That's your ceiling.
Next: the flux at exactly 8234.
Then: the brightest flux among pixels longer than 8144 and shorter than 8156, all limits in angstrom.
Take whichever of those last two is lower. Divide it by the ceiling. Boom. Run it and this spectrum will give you 0.912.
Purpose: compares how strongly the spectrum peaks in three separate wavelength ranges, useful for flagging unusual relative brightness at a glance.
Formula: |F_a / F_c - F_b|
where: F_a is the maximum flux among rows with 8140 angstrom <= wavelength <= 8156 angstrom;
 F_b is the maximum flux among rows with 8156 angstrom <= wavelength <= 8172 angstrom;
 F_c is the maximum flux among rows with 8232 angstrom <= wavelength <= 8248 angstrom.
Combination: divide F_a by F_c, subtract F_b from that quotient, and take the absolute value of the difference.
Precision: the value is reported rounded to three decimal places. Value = 0.426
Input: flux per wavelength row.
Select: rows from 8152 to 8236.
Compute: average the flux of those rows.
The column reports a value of 0.544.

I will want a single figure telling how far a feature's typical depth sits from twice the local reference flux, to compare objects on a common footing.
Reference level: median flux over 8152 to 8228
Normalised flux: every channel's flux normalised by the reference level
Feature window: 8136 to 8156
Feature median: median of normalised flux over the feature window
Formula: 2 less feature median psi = 0.960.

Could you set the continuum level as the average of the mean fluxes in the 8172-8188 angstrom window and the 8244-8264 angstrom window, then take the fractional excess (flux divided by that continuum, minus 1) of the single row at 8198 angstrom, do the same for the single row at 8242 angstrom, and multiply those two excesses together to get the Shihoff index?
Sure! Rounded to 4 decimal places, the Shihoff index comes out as -0.0010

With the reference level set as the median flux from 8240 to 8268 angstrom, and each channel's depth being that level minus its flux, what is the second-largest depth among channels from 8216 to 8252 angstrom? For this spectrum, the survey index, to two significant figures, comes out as 0.028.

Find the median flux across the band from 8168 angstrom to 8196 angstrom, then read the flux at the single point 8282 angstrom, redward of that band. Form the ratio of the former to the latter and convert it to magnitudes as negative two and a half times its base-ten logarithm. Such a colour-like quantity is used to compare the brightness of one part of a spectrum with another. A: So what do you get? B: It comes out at -0.02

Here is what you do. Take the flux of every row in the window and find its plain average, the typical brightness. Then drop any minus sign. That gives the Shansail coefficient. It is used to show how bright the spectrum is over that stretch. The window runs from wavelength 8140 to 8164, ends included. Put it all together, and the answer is 0.563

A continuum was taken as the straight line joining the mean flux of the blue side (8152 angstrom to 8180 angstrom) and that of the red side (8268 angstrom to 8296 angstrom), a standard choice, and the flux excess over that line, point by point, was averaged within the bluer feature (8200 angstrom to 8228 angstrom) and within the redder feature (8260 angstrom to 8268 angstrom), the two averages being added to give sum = -0.031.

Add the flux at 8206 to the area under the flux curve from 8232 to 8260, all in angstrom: 16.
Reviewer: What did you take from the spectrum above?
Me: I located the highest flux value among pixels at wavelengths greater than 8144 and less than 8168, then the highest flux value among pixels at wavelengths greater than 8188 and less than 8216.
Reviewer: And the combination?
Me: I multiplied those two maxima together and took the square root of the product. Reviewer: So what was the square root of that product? 0.554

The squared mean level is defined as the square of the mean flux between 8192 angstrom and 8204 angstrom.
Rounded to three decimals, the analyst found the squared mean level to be 0.286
